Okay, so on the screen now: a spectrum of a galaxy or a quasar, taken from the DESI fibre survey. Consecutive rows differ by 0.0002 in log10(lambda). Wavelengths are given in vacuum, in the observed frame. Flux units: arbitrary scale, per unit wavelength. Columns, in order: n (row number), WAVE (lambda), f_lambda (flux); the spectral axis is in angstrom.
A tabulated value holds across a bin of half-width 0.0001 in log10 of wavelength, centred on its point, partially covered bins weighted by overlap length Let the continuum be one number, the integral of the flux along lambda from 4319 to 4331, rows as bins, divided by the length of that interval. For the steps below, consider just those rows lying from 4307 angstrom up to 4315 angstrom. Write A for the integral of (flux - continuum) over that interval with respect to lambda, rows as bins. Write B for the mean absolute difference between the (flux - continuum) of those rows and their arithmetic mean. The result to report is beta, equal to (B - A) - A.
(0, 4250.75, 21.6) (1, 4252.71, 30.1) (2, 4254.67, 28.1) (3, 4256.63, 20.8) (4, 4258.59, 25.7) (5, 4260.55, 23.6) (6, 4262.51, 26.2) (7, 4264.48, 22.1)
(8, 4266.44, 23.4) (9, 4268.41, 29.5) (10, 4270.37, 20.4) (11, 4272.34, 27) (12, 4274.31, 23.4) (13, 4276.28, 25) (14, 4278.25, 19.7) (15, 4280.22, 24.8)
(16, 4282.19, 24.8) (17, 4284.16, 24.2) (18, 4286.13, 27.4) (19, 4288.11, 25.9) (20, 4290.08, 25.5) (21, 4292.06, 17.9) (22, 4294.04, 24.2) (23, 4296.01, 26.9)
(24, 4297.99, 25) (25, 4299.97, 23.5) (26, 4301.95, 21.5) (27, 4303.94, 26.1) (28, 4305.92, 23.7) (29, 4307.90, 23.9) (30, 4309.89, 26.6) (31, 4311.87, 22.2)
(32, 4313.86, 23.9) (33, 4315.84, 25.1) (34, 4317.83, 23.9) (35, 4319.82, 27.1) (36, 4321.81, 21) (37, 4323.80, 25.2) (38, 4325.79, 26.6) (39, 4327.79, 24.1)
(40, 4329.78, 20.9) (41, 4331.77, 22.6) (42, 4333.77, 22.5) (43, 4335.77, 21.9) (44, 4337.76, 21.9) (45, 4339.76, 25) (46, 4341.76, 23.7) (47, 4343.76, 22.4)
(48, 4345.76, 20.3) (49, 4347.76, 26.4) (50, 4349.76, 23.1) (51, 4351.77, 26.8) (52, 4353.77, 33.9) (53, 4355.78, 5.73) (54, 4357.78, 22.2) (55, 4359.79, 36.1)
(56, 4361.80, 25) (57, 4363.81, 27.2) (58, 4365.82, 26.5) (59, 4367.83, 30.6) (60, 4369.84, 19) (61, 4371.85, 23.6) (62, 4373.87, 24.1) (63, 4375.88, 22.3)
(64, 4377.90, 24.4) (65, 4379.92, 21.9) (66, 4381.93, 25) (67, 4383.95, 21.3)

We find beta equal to 0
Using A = 0.7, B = 1.2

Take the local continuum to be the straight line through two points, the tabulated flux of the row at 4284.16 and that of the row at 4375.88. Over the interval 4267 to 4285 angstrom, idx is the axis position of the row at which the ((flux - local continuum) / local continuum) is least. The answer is 4278.25 angstrom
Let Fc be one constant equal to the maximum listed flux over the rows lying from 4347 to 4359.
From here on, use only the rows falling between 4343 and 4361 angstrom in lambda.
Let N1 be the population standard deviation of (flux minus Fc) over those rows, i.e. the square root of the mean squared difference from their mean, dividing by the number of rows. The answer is 8.2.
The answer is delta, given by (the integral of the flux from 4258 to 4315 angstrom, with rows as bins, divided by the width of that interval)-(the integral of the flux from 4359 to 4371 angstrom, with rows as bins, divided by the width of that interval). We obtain -2.9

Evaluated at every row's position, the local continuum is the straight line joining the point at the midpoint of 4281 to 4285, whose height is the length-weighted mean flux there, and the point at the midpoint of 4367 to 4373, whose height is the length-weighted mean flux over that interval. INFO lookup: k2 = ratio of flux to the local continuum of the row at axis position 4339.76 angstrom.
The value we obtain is 1.03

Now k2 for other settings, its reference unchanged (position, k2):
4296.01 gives 1.10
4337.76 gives 0.90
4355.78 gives 0.24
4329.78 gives 0.86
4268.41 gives 1.20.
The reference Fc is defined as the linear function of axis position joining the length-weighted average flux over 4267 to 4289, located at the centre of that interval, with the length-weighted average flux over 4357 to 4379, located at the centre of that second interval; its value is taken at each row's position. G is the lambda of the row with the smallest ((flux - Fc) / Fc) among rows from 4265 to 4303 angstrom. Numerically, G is 4292.06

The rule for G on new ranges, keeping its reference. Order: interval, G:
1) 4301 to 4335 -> 4329.78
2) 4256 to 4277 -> 4270.37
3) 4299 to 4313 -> 4301.95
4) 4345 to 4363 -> 4355.78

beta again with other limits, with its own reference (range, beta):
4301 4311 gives -4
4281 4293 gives -3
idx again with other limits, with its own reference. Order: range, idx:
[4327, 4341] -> 4329.78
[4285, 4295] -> 4292.06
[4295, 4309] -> 4301.95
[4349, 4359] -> 4355.78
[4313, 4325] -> 4321.81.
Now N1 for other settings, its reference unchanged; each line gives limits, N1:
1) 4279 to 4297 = 2.6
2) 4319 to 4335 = 2.2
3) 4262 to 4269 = 2.8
